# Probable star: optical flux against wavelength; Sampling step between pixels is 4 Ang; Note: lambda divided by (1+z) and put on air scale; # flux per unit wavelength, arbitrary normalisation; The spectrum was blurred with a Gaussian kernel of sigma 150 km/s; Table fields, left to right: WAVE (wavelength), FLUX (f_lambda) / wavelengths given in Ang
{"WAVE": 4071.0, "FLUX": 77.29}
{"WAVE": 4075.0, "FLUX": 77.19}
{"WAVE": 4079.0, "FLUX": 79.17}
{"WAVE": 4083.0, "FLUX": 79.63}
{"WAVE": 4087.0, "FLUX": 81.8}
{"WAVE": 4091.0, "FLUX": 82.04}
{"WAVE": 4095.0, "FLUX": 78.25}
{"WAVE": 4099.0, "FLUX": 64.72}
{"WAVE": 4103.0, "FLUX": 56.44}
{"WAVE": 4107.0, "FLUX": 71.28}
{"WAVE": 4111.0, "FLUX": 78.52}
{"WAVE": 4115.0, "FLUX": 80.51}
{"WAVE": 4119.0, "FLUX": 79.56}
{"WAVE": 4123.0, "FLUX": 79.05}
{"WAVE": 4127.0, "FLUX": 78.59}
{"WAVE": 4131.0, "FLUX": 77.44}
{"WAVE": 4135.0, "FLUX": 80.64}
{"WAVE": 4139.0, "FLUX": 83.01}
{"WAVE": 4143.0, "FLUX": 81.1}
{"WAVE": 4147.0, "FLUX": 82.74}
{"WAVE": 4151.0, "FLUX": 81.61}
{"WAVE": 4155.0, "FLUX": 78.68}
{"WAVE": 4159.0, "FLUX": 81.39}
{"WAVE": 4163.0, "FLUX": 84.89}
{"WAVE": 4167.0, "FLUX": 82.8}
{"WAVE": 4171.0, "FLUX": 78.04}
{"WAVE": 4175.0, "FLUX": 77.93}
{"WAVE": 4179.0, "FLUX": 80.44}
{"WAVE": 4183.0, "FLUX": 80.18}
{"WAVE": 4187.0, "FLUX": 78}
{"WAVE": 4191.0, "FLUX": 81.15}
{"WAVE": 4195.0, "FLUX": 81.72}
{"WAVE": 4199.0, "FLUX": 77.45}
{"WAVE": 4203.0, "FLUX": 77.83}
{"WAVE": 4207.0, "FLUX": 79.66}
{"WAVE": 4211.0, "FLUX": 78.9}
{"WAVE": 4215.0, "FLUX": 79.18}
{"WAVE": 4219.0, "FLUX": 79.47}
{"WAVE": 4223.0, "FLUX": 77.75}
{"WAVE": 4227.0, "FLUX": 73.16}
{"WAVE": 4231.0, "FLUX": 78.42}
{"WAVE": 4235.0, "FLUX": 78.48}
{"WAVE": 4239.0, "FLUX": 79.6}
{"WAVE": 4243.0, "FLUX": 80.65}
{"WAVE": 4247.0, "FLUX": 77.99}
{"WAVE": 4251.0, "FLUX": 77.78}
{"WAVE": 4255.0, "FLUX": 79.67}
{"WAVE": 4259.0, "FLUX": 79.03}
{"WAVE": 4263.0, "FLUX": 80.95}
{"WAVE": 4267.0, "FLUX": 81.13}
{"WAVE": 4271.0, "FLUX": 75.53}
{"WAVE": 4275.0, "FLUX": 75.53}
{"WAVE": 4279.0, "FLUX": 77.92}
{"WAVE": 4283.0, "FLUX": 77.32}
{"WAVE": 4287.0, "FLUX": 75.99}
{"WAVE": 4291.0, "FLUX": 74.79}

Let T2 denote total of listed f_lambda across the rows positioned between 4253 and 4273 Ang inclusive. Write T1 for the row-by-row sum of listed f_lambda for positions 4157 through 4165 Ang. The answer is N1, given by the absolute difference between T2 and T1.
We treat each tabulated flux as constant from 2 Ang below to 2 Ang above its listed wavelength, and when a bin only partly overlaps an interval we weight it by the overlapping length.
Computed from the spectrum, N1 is 230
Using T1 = 166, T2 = 396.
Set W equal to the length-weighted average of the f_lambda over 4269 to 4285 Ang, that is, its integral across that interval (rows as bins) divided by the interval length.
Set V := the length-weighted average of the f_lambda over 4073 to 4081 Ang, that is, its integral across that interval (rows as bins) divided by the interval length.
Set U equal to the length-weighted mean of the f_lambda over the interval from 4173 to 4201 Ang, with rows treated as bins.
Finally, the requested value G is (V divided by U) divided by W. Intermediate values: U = 79.6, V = 78.2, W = 77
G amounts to 0.0128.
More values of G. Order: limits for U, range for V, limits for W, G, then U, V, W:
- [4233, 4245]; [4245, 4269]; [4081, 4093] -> 0.0123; 79.6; 79.4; 81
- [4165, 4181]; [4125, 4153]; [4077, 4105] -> 0.0136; 79.8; 80.7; 75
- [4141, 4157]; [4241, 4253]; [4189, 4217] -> 0.0122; 81.0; 78.8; 79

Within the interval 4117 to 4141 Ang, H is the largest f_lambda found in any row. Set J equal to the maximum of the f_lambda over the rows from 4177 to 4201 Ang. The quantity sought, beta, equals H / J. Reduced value 1.02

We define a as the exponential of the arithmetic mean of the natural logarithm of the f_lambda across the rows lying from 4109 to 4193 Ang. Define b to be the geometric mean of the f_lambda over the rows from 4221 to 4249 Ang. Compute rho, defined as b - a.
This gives -2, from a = 80.3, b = 78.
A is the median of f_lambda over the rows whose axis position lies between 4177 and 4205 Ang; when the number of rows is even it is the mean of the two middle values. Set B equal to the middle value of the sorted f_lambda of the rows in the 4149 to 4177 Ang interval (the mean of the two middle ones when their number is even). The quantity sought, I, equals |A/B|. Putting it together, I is 0.985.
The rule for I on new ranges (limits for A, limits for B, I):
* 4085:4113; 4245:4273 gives 0.990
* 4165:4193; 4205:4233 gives 1.016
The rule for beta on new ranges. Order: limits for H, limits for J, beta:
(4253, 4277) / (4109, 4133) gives 1.01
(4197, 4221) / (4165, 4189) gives 0.96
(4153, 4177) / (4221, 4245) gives 1.05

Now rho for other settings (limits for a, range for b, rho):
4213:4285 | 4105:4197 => 2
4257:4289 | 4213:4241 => 0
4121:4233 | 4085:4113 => -7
